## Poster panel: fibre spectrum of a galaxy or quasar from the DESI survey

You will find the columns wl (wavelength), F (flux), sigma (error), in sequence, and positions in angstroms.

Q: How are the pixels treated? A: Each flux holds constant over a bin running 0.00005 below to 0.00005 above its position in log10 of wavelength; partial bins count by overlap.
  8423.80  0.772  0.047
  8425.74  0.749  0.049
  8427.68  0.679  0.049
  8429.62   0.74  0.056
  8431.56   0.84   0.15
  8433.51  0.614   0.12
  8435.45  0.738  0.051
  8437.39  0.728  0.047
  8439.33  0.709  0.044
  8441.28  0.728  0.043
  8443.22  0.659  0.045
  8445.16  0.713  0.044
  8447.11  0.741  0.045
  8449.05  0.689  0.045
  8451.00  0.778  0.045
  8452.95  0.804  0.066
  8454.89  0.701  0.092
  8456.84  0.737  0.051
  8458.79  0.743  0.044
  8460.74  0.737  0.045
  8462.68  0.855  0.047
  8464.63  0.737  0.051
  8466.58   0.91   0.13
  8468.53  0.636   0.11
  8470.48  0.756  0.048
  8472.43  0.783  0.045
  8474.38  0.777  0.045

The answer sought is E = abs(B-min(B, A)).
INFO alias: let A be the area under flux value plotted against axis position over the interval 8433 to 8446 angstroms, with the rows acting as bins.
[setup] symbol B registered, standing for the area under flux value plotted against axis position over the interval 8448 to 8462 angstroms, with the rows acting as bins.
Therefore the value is 1.3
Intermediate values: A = 9.1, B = 10.4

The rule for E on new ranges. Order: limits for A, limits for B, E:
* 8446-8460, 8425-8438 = 0.0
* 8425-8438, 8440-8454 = 0.8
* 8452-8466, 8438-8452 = 0.0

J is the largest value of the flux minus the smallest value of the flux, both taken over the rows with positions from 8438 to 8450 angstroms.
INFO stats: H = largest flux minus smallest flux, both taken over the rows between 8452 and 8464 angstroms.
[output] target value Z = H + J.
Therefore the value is 0.24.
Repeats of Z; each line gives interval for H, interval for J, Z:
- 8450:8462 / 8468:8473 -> 0.25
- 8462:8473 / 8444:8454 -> 0.39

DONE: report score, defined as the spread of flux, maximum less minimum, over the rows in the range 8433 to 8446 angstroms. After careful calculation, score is 0.12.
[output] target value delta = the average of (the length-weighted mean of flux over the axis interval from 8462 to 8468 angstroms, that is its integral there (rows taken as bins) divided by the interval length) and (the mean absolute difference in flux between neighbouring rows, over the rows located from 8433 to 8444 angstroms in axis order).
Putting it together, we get 0.433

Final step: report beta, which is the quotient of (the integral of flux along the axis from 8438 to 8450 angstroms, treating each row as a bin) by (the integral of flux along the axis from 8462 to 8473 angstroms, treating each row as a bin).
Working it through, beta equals 0.99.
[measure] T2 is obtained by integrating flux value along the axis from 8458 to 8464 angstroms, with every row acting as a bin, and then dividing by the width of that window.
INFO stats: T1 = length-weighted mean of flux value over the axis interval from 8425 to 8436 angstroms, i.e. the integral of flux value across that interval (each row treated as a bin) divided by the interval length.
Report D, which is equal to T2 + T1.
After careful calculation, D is 1.50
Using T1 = 0.726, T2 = 0.78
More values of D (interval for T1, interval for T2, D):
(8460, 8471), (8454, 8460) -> 1.50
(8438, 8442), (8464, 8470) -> 1.48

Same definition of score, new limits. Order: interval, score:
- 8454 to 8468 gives 0.21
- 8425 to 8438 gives 0.23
